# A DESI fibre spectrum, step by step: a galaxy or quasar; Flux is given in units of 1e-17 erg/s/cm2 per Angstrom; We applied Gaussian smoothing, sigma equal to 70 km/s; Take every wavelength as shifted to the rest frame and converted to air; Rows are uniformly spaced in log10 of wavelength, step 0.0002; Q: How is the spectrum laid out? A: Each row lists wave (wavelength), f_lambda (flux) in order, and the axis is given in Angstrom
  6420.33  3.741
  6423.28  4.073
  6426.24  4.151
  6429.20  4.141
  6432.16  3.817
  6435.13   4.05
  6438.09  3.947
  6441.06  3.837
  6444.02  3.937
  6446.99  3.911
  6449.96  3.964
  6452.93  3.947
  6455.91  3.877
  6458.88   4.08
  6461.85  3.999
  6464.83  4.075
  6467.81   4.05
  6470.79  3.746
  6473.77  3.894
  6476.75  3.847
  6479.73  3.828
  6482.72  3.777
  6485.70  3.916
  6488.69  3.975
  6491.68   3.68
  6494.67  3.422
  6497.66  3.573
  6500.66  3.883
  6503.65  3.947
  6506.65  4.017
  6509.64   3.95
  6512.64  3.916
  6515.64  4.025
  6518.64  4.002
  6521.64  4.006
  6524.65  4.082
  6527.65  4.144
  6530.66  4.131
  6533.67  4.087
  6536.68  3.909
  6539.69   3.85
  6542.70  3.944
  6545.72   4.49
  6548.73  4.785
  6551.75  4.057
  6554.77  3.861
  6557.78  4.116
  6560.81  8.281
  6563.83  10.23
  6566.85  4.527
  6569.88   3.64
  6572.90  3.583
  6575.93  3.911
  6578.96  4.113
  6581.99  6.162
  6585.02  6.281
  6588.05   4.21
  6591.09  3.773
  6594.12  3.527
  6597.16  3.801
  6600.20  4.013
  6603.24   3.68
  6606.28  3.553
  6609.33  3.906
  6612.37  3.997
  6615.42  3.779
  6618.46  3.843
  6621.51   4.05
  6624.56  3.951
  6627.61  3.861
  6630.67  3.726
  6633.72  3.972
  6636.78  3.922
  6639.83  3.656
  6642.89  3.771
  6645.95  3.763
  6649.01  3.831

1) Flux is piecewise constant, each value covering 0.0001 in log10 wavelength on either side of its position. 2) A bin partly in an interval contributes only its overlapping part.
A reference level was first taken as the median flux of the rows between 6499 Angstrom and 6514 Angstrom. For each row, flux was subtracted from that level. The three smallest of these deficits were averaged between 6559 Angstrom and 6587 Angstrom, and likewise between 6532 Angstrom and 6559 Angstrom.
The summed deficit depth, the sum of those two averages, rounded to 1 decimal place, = -4.8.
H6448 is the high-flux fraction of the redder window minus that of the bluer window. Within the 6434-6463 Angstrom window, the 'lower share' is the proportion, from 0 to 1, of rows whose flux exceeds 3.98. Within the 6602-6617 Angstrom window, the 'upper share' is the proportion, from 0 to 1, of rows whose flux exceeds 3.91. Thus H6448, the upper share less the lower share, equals -0.1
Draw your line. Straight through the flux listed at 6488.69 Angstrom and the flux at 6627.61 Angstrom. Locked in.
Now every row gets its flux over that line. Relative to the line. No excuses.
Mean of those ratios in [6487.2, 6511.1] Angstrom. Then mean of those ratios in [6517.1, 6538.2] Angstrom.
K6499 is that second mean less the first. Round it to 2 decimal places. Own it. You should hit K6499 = 0.07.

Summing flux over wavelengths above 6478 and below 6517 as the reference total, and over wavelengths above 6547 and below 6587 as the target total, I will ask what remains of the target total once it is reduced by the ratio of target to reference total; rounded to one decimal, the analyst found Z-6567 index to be 66.2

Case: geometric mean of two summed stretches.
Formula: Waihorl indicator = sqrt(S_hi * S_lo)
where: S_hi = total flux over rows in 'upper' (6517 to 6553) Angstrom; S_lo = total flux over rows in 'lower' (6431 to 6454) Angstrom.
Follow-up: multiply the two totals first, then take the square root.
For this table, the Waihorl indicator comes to 39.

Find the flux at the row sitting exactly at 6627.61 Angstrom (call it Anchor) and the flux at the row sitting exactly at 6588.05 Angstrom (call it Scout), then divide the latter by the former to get 1.09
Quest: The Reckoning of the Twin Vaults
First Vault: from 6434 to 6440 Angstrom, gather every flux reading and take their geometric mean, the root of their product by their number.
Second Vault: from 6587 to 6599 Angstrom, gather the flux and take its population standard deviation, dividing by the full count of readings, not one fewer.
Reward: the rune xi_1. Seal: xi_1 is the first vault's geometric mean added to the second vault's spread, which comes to 4.24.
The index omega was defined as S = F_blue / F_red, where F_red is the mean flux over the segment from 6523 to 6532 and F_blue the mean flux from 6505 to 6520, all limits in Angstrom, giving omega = 0.97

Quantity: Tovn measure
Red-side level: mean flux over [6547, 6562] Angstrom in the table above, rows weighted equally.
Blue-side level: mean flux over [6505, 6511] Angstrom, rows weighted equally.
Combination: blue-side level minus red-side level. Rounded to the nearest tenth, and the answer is -1.0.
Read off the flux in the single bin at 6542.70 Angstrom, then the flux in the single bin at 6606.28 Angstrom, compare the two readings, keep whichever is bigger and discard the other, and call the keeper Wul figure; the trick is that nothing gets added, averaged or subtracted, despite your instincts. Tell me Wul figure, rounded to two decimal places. 3.94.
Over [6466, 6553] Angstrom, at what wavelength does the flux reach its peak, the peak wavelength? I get 6548.73 Angstrom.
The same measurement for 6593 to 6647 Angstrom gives 6621.51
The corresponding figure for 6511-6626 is 6563.83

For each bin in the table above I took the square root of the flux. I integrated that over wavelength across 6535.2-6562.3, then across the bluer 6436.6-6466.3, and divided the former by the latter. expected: 1.0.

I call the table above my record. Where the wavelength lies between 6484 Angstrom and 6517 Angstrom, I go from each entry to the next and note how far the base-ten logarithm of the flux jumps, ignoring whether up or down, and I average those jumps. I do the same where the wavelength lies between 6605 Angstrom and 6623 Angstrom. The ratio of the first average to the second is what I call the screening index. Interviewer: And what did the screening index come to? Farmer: 0.78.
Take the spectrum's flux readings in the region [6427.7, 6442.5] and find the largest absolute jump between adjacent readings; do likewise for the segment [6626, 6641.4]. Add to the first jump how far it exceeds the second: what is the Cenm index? 0.38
